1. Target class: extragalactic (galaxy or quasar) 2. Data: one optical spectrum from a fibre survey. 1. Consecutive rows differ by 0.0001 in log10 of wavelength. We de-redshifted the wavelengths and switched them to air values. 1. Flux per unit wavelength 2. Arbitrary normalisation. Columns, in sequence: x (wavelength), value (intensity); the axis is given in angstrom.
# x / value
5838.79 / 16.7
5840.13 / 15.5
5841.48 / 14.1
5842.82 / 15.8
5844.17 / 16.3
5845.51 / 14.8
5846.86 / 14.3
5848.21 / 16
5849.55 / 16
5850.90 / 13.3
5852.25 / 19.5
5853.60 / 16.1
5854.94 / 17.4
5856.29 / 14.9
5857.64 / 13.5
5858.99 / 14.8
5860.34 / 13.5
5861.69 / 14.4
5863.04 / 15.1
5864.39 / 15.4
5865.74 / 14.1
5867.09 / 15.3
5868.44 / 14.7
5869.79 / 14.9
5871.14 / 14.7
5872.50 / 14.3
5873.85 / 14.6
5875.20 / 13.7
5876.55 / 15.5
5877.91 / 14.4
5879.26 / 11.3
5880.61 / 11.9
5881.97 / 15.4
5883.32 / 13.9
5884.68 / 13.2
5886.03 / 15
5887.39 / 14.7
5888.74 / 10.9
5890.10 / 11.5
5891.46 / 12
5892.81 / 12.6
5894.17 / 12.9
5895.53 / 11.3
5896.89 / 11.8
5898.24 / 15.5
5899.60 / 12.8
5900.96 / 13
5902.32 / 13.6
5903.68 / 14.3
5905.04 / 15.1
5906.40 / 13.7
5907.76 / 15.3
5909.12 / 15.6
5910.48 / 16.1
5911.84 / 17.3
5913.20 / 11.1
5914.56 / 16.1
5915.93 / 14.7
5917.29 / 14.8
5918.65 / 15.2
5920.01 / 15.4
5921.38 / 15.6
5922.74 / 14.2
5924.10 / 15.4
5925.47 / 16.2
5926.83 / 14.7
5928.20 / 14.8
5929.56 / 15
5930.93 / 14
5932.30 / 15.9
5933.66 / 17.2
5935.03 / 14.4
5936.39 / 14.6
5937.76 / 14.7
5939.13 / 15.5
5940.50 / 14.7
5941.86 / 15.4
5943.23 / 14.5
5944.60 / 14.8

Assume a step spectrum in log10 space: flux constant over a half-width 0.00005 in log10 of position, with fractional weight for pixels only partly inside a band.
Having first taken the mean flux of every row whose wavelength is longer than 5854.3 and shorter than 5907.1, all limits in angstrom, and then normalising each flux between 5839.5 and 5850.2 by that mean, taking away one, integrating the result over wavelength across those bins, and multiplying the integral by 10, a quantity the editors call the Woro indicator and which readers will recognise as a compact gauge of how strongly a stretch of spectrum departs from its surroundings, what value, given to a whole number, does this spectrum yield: 11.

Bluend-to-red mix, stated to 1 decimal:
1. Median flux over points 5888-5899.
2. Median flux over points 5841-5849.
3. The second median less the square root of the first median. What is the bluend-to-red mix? 11.9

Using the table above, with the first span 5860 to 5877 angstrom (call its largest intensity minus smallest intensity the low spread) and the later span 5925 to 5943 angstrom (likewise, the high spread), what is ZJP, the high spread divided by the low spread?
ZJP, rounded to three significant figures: 1.60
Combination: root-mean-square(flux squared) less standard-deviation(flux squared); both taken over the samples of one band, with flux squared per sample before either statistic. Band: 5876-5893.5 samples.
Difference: 141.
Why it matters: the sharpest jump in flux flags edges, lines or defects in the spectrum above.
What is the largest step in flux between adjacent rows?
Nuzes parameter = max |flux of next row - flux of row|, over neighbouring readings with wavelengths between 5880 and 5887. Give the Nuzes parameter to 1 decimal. 3.5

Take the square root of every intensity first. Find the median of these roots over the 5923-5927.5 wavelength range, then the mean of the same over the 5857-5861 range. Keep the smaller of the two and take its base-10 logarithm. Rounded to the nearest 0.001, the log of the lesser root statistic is 0.572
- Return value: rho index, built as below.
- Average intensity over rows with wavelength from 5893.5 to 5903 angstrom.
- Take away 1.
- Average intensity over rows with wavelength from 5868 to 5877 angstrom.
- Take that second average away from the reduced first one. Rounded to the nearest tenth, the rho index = -2.6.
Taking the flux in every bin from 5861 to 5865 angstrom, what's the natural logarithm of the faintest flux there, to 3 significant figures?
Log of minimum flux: 2.67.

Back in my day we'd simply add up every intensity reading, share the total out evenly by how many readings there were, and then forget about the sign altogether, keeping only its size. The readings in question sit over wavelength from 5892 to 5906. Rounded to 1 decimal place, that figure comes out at 13.3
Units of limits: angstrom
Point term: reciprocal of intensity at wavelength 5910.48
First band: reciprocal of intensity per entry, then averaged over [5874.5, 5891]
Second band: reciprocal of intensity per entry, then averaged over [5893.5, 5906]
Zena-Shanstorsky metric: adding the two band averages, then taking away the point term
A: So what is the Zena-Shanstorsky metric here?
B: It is 0.0889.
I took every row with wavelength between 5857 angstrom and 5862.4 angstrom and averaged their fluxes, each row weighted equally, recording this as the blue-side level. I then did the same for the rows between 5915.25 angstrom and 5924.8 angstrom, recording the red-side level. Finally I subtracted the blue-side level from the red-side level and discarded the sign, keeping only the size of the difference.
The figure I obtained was 1.0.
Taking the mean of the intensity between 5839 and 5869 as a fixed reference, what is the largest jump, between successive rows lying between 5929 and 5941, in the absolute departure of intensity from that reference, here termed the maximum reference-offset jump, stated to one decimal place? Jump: 1.3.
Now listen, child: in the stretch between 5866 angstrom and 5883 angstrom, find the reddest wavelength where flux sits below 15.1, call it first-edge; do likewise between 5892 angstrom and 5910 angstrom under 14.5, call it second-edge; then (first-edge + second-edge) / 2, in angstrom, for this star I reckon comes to 5893.5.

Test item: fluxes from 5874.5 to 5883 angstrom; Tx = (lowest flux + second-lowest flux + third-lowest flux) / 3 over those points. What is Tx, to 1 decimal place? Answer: 12.3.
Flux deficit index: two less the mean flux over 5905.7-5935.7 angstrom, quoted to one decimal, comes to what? -13.1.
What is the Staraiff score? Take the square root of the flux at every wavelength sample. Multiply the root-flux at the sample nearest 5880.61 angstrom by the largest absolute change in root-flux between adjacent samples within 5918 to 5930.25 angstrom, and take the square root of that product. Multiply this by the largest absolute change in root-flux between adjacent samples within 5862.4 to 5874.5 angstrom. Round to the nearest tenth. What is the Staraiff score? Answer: 0.1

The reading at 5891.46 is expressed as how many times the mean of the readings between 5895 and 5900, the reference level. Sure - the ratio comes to 0.93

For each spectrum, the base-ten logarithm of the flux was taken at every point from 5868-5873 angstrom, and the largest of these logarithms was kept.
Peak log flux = 1.17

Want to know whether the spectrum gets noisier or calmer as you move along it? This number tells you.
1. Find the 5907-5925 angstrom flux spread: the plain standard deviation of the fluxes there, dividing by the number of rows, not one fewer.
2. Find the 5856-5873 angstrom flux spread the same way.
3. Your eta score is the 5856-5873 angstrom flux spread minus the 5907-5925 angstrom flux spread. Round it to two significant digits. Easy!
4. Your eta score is -0.79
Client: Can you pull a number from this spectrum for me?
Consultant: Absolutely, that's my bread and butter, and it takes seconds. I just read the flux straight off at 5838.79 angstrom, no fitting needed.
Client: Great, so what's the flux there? 16.7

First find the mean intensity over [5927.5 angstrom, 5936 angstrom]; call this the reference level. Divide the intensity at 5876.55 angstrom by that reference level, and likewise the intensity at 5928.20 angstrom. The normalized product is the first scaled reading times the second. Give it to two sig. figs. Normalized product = 0.99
